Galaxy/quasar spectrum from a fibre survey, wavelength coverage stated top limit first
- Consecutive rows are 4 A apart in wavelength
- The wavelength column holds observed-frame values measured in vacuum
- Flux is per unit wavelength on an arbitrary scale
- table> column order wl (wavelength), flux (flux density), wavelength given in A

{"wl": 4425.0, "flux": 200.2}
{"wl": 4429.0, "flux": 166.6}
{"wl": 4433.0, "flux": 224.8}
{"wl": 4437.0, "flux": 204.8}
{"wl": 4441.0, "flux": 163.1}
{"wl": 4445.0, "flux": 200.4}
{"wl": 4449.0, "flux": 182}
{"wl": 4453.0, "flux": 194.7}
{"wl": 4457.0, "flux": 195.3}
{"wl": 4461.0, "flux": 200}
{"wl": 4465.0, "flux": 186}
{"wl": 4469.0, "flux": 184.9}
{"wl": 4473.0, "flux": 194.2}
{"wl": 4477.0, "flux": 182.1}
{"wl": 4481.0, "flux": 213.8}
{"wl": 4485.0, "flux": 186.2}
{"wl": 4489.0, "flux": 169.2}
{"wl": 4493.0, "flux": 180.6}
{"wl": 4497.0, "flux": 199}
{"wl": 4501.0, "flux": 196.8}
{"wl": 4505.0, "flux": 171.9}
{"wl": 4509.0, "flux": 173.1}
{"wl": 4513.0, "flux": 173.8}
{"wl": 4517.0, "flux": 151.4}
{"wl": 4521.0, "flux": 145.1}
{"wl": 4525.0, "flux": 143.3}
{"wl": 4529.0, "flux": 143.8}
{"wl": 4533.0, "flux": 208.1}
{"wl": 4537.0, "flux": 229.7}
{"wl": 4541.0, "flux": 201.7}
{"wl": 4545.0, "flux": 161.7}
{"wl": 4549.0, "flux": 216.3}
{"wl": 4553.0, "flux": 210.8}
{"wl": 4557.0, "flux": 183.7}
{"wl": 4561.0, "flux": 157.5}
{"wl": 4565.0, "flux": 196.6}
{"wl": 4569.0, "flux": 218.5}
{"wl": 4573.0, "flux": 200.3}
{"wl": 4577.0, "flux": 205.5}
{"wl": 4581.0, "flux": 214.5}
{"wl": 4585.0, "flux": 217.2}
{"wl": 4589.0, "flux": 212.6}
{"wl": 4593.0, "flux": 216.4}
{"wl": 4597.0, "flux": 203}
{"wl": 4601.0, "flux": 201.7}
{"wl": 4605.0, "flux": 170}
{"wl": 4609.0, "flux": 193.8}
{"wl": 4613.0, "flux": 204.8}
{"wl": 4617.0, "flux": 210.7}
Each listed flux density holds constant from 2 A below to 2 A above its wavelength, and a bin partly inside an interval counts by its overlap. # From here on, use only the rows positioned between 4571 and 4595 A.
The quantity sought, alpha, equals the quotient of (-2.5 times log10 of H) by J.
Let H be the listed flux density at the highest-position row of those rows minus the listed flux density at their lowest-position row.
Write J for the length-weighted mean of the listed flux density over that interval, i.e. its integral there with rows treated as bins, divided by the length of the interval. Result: -0.0143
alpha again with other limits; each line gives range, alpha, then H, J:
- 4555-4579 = -0.0173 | 22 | 194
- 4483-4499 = -0.0151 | 13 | 184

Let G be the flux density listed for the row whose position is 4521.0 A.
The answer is 145.1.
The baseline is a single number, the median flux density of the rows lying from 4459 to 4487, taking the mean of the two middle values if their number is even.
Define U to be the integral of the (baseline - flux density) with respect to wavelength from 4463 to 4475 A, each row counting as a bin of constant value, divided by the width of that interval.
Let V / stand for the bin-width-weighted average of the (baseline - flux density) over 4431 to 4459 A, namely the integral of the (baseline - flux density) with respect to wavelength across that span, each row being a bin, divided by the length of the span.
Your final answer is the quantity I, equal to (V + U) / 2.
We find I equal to -5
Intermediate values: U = -2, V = -9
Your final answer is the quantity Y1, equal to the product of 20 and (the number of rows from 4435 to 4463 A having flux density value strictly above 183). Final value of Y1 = 100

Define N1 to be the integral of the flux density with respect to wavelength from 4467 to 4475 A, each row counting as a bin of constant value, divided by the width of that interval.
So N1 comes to 190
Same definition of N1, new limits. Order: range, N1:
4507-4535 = 163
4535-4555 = 204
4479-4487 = 200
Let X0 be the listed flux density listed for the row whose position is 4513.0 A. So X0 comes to 173.8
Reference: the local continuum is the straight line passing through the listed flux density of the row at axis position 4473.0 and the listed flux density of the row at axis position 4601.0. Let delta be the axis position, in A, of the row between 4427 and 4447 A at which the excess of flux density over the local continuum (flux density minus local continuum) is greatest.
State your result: 4433.0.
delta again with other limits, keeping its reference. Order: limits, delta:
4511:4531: 4513.0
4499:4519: 4501.0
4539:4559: 4549.0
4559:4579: 4569.0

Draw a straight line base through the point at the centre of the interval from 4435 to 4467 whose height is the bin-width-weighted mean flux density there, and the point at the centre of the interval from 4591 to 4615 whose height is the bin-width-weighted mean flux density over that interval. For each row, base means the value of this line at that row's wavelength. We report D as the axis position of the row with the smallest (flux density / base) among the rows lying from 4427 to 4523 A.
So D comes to 4521.0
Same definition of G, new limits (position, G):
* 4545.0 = 161.7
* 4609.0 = 193.8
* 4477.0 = 182.1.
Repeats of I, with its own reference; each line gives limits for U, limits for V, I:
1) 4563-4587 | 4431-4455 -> -16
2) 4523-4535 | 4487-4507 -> 12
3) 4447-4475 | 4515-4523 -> 17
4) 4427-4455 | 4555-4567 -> 1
